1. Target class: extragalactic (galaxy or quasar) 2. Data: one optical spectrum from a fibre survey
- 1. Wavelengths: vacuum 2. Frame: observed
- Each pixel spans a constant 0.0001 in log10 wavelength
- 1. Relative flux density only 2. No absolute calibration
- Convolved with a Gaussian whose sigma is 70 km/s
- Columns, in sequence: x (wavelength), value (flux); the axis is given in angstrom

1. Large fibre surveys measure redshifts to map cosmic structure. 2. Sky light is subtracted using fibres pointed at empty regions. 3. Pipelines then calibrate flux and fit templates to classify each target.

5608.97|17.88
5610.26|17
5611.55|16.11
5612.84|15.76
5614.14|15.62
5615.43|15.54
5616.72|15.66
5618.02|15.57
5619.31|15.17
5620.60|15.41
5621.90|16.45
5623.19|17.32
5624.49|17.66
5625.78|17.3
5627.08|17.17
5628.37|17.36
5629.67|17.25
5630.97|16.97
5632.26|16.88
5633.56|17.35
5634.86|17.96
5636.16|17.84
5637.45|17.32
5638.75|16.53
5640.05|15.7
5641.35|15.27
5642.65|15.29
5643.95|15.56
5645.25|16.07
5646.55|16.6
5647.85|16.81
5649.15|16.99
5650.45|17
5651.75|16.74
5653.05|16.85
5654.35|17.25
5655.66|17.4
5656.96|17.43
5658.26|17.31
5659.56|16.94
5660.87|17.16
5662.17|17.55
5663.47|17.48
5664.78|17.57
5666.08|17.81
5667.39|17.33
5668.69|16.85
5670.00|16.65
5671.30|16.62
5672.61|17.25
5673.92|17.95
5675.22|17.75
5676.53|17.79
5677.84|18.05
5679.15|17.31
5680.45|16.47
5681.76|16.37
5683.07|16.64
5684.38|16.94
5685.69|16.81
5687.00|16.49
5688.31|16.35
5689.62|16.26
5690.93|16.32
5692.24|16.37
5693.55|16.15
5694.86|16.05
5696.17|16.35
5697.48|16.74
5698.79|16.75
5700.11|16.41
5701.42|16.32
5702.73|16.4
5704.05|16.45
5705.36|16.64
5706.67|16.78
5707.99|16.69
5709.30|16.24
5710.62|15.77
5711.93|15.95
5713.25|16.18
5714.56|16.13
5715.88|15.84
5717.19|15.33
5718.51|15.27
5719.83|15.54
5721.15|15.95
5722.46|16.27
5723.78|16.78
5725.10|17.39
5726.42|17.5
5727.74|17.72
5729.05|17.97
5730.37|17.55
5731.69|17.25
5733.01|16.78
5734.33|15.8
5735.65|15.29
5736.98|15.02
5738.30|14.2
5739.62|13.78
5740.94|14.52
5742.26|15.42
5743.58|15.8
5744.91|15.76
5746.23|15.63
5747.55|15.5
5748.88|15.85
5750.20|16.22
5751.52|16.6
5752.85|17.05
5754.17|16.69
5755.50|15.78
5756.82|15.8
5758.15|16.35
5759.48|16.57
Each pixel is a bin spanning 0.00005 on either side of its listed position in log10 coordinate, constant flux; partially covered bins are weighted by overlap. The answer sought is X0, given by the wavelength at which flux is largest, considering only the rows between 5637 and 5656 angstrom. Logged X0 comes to 5655.66 angstrom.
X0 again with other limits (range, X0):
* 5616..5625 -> 5624.49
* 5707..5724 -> 5723.78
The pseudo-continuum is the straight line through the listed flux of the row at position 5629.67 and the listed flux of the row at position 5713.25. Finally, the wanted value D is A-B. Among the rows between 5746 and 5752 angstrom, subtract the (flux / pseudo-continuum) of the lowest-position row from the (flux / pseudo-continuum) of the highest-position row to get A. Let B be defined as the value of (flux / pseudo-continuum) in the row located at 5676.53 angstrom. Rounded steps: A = 0.07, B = 1.07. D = -1.00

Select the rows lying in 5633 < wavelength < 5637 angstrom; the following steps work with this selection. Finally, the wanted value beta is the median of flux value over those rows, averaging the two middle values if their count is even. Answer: 17.8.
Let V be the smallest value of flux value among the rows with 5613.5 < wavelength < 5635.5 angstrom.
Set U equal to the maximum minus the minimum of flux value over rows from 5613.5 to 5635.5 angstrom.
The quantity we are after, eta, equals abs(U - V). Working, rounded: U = 2.8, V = 15.17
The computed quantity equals 12.4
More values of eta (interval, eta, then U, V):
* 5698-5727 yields 13.0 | 2.2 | 15.27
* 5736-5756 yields 10.5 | 3.3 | 13.78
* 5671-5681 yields 14.9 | 1.6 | 16.47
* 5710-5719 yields 14.4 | 0.9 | 15.27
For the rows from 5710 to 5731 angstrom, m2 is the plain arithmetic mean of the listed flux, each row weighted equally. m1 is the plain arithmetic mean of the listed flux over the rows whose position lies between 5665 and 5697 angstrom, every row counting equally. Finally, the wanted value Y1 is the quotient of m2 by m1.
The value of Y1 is 0.97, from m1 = 16.9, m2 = 16.4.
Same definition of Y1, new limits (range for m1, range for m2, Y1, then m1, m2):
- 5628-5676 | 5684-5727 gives 0.96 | 17.0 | 16.3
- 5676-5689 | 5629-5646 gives 0.98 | 16.9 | 16.6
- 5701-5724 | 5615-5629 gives 1.02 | 16.1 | 16.4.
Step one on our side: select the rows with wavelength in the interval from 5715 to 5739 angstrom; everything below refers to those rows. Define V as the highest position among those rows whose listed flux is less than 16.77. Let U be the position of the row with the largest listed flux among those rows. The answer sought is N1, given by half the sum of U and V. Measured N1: 5733.7 angstrom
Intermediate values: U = 5729.05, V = 5738.30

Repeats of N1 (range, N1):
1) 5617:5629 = 5623.2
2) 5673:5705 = 5690.9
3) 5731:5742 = 5736.3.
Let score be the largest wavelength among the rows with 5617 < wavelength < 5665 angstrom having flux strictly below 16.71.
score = 5646.55 angstrom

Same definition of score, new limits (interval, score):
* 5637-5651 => 5646.55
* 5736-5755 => 5754.17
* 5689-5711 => 5710.62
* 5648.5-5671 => 5670.00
